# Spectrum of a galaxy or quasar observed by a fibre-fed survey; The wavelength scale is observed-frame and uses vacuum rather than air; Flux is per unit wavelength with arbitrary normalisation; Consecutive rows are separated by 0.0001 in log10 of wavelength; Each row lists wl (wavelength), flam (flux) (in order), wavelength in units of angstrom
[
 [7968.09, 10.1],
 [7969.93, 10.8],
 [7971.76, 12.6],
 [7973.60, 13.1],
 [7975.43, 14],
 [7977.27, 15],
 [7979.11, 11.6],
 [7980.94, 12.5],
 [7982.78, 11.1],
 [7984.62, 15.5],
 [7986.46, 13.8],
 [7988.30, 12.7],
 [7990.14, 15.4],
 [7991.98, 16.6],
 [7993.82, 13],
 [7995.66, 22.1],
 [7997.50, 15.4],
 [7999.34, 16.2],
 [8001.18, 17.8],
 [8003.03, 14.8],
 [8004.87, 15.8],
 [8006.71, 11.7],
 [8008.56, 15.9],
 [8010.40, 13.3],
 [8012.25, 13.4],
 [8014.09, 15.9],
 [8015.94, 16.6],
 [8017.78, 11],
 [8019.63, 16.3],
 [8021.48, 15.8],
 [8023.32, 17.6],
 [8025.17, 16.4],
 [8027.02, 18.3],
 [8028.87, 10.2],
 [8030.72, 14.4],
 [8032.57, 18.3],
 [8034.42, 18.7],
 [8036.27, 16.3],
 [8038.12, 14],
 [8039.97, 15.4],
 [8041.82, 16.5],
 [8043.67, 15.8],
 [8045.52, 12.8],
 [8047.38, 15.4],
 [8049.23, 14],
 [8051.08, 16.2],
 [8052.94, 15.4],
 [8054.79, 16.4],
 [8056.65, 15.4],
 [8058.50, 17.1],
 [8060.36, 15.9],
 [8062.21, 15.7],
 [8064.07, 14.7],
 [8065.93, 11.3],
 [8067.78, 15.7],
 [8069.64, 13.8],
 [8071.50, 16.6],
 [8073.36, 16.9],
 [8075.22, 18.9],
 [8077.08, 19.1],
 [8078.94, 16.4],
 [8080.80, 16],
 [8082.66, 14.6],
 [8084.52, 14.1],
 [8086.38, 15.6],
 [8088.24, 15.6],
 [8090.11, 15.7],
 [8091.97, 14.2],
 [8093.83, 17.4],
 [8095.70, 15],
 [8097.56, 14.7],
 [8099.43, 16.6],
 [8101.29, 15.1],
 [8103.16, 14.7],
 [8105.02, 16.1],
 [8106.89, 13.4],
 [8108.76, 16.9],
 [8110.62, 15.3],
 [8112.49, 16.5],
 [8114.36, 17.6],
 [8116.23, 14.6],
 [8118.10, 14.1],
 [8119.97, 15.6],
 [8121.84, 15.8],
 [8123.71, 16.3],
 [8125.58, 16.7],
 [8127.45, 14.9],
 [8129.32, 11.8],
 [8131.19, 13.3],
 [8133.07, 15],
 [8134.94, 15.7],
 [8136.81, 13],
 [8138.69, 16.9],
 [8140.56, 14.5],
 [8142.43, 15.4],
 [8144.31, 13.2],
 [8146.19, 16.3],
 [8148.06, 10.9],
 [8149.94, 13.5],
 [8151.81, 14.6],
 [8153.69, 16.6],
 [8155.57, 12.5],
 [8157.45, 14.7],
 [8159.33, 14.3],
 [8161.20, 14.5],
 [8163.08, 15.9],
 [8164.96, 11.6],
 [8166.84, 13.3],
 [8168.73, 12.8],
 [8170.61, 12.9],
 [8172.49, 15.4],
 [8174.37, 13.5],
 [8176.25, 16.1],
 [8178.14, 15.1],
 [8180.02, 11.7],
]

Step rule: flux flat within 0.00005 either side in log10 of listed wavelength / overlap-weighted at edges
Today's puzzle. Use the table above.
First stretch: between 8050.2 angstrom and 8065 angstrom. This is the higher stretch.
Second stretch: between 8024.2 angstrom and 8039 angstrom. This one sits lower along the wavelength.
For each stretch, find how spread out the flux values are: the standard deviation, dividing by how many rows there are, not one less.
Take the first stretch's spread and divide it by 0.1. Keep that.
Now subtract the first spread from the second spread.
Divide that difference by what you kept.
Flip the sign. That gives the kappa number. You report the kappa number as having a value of -0.29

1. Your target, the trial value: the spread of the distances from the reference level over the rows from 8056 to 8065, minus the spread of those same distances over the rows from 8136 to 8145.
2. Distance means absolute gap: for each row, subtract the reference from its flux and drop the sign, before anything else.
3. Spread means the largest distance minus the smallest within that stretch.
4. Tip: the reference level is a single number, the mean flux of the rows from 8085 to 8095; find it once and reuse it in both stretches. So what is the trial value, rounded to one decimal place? -1.0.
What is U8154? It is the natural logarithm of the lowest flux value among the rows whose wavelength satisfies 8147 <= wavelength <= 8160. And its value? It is 2.39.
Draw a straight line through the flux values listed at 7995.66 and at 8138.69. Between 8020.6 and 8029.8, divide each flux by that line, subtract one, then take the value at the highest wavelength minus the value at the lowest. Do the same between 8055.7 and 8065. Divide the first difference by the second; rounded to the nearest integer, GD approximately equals 10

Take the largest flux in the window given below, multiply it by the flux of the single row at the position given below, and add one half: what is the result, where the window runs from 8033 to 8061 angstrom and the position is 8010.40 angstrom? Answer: 249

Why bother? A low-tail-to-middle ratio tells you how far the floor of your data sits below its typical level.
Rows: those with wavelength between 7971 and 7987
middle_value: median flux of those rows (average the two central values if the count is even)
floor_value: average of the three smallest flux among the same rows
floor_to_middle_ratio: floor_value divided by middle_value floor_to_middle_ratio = 0.90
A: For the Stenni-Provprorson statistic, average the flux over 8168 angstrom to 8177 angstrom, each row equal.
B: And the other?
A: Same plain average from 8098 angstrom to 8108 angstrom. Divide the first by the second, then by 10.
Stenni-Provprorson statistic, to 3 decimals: 0.093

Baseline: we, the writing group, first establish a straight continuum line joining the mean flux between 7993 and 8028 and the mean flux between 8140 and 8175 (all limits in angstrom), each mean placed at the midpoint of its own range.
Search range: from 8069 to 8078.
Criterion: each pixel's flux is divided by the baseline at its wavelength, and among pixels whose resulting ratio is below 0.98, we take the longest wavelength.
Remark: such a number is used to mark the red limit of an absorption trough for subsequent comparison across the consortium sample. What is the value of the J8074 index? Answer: 8069.64 angstrom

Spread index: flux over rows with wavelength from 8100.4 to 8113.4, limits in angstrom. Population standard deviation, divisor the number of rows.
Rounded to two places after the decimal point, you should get 1.10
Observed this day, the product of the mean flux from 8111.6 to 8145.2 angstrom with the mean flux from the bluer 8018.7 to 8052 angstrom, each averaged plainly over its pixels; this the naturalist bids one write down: 236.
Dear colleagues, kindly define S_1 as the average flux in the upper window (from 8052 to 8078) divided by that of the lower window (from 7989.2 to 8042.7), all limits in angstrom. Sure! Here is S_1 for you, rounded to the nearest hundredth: 1.02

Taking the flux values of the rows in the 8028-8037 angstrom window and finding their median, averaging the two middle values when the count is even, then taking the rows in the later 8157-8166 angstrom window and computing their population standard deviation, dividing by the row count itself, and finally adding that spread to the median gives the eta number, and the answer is 17.7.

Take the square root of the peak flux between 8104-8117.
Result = 4.20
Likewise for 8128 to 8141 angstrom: 4.11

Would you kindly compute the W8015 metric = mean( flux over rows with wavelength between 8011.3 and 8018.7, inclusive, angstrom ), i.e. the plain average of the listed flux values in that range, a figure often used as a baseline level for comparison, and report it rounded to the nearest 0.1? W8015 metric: 14.2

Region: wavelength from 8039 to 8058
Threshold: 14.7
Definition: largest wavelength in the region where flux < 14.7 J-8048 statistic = 8049.23 angstrom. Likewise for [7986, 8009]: 8006.71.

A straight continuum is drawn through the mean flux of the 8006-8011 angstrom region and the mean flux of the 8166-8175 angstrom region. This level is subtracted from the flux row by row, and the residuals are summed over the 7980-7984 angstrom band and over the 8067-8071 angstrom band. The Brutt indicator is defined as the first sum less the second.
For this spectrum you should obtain -6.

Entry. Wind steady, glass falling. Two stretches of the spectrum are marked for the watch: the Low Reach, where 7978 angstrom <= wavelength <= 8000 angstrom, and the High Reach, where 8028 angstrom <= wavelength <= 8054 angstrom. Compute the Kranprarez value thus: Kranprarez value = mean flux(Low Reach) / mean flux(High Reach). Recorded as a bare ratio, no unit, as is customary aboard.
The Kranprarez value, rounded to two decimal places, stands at 0.96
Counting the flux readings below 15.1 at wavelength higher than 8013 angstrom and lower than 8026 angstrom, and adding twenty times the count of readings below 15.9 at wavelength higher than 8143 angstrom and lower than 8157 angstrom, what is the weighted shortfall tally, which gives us 101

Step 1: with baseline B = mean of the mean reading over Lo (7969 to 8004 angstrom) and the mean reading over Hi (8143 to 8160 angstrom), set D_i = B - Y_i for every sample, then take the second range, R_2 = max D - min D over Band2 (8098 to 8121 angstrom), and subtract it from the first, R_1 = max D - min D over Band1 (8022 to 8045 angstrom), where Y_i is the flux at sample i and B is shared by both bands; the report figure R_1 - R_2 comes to 4.3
